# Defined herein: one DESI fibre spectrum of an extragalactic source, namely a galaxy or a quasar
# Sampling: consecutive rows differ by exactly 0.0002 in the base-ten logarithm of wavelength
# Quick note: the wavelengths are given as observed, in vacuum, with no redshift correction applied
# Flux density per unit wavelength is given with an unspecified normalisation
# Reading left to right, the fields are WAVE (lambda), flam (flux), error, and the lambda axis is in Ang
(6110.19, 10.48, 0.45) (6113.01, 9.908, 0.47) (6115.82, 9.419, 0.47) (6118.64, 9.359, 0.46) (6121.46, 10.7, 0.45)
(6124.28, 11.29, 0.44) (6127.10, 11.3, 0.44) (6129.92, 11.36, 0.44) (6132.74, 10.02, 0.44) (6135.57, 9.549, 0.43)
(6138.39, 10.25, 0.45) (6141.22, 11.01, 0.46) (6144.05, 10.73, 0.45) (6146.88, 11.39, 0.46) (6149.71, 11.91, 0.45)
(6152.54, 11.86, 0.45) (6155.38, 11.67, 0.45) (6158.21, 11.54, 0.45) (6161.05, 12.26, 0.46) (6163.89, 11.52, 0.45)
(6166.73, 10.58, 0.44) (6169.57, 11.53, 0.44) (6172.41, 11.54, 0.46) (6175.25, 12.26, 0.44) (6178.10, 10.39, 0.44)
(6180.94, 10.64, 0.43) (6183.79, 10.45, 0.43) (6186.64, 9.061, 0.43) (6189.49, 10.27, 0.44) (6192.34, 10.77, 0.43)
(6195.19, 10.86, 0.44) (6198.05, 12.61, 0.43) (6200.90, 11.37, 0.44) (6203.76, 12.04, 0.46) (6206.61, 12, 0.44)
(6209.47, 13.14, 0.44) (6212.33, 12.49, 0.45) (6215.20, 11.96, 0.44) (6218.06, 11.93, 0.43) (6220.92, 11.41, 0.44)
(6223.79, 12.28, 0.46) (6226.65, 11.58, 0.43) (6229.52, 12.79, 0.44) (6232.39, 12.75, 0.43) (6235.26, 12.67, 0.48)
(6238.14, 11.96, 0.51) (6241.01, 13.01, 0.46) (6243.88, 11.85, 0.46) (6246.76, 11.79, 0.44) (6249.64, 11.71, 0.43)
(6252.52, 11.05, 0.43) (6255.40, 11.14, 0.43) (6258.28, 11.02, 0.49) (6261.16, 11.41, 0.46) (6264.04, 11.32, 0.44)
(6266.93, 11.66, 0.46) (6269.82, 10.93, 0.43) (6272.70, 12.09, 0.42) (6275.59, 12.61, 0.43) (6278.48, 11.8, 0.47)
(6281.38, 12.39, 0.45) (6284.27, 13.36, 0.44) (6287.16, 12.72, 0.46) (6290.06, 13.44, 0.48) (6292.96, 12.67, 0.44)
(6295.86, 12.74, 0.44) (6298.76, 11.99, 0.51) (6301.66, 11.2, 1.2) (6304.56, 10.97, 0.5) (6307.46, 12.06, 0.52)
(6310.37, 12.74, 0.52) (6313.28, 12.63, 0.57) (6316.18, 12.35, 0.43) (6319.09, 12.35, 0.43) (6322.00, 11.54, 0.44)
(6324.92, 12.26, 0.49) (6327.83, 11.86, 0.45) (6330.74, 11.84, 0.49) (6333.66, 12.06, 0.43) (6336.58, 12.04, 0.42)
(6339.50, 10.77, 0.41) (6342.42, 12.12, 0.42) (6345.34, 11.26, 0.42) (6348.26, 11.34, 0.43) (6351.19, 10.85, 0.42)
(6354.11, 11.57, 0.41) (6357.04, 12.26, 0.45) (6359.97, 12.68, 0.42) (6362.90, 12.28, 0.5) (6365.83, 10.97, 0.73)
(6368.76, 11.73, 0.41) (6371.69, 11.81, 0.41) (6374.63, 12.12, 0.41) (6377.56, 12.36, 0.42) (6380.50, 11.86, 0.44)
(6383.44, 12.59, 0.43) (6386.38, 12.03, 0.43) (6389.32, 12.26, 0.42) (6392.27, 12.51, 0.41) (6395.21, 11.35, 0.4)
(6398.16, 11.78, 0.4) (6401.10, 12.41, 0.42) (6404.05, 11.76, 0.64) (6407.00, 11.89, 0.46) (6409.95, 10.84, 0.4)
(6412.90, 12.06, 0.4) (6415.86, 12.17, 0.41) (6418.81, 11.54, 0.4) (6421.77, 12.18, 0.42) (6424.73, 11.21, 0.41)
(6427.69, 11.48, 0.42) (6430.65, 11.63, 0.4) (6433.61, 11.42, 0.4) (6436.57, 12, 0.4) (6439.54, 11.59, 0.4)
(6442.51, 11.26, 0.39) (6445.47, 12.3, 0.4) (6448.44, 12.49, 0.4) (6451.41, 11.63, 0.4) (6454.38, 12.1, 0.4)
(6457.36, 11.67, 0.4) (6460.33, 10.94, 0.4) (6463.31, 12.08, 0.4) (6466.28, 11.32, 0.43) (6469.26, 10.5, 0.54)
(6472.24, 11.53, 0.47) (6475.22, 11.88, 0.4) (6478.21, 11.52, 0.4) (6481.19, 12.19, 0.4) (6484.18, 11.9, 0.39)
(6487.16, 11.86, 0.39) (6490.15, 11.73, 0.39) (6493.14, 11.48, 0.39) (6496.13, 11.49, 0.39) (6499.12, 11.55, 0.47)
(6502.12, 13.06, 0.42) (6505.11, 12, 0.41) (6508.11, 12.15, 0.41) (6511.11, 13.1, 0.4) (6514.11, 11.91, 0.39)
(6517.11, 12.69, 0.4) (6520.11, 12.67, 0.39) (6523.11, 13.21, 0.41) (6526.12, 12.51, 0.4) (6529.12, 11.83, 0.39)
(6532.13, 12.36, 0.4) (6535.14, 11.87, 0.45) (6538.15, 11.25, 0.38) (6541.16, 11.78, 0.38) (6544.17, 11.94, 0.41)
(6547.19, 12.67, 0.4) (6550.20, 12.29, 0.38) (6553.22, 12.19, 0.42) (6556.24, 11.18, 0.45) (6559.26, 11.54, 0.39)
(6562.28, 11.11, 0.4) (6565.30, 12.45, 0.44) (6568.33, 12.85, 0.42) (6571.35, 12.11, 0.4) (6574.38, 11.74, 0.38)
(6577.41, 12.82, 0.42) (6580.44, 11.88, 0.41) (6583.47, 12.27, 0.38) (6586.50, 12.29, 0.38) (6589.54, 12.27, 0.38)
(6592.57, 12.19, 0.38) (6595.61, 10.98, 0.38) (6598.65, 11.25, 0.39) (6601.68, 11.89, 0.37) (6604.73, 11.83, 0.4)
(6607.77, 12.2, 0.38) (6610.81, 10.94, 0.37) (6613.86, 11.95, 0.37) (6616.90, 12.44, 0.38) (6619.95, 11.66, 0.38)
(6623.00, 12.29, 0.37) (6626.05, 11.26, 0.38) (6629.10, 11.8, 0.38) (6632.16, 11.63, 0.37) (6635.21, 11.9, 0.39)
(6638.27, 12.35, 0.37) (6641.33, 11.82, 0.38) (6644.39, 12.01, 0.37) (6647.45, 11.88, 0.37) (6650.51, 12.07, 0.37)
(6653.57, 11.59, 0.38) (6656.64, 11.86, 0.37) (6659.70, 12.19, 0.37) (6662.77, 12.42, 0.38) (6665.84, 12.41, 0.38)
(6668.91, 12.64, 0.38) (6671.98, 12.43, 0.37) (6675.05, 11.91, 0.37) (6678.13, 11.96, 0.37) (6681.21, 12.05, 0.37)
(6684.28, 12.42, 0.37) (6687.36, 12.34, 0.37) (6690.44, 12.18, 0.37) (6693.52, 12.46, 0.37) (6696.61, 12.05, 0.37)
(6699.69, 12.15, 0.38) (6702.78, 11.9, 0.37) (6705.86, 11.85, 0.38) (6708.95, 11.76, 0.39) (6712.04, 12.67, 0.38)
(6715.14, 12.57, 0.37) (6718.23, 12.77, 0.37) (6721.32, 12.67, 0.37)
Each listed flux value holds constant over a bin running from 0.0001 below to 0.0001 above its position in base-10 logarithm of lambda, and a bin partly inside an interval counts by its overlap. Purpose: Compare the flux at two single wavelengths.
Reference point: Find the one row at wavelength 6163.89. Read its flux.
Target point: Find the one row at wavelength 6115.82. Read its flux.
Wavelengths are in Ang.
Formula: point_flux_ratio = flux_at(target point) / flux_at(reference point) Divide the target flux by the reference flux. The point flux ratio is 0.82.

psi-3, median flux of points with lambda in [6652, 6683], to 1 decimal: 12.1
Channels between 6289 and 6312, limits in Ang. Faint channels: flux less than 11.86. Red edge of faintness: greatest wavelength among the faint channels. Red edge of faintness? 6304.56 Ang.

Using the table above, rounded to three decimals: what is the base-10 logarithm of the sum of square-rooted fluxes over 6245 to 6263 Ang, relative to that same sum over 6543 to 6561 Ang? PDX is -0.011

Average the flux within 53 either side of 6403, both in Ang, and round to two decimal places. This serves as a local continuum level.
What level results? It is 11.86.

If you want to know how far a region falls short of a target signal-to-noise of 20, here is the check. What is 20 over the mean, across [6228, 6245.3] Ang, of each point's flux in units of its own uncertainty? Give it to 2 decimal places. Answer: 0.74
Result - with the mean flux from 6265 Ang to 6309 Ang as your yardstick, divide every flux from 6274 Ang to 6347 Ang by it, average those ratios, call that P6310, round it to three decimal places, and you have 0.998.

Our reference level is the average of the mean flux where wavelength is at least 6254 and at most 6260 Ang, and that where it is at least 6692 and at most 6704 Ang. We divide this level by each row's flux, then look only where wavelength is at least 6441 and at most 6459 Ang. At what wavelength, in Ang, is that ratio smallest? 6448.44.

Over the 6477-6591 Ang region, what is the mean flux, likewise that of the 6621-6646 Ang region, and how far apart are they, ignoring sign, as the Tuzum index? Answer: 0.22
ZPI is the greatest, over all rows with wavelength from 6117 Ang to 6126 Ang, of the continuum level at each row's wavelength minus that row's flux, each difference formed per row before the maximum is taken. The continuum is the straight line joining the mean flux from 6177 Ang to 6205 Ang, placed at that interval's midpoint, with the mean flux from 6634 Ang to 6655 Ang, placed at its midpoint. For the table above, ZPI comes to 1.3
